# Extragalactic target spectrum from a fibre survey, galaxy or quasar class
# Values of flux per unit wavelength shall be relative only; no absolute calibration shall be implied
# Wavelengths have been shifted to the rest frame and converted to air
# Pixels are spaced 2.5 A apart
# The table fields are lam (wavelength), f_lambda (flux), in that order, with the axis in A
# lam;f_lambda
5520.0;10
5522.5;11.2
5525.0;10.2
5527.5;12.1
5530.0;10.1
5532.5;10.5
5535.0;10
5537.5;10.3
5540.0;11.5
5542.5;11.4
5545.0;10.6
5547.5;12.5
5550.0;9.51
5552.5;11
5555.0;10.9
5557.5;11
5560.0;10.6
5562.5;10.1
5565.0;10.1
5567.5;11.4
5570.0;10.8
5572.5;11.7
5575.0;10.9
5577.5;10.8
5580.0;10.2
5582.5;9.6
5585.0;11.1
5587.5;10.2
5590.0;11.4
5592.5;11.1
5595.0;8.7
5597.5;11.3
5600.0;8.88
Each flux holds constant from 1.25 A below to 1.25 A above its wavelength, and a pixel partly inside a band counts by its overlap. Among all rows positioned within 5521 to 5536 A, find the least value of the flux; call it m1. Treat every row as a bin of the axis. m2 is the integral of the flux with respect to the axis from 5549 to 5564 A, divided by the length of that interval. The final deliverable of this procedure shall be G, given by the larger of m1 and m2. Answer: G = 10.53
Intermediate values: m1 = 10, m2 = 10.53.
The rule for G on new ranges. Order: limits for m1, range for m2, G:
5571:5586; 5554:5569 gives 10.68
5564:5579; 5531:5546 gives 10.71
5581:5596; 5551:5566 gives 10.61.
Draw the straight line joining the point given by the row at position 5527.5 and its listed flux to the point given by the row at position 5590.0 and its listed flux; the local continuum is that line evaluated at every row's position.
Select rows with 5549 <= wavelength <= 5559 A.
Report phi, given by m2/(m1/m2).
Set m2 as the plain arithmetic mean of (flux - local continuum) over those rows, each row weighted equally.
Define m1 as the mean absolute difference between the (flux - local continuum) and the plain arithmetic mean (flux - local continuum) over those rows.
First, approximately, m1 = 0.57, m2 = -1.20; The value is 2.6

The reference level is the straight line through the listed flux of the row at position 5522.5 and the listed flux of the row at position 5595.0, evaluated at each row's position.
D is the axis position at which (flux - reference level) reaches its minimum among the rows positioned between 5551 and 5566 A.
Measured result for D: 5562.5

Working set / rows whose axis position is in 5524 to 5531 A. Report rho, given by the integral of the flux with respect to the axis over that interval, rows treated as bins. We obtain 75.9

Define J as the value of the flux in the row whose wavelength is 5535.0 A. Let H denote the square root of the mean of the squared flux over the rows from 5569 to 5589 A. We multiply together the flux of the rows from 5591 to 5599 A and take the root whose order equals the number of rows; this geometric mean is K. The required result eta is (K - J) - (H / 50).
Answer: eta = 0.1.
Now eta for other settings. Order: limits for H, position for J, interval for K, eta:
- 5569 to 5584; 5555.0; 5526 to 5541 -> -0.4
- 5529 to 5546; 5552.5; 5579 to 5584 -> -1.3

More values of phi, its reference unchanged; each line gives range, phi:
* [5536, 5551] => 1.1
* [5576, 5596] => 1.6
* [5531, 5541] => 4.2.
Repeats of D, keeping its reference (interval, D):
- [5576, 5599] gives 5595.0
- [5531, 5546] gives 5535.0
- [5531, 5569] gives 5535.0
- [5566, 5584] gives 5582.5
